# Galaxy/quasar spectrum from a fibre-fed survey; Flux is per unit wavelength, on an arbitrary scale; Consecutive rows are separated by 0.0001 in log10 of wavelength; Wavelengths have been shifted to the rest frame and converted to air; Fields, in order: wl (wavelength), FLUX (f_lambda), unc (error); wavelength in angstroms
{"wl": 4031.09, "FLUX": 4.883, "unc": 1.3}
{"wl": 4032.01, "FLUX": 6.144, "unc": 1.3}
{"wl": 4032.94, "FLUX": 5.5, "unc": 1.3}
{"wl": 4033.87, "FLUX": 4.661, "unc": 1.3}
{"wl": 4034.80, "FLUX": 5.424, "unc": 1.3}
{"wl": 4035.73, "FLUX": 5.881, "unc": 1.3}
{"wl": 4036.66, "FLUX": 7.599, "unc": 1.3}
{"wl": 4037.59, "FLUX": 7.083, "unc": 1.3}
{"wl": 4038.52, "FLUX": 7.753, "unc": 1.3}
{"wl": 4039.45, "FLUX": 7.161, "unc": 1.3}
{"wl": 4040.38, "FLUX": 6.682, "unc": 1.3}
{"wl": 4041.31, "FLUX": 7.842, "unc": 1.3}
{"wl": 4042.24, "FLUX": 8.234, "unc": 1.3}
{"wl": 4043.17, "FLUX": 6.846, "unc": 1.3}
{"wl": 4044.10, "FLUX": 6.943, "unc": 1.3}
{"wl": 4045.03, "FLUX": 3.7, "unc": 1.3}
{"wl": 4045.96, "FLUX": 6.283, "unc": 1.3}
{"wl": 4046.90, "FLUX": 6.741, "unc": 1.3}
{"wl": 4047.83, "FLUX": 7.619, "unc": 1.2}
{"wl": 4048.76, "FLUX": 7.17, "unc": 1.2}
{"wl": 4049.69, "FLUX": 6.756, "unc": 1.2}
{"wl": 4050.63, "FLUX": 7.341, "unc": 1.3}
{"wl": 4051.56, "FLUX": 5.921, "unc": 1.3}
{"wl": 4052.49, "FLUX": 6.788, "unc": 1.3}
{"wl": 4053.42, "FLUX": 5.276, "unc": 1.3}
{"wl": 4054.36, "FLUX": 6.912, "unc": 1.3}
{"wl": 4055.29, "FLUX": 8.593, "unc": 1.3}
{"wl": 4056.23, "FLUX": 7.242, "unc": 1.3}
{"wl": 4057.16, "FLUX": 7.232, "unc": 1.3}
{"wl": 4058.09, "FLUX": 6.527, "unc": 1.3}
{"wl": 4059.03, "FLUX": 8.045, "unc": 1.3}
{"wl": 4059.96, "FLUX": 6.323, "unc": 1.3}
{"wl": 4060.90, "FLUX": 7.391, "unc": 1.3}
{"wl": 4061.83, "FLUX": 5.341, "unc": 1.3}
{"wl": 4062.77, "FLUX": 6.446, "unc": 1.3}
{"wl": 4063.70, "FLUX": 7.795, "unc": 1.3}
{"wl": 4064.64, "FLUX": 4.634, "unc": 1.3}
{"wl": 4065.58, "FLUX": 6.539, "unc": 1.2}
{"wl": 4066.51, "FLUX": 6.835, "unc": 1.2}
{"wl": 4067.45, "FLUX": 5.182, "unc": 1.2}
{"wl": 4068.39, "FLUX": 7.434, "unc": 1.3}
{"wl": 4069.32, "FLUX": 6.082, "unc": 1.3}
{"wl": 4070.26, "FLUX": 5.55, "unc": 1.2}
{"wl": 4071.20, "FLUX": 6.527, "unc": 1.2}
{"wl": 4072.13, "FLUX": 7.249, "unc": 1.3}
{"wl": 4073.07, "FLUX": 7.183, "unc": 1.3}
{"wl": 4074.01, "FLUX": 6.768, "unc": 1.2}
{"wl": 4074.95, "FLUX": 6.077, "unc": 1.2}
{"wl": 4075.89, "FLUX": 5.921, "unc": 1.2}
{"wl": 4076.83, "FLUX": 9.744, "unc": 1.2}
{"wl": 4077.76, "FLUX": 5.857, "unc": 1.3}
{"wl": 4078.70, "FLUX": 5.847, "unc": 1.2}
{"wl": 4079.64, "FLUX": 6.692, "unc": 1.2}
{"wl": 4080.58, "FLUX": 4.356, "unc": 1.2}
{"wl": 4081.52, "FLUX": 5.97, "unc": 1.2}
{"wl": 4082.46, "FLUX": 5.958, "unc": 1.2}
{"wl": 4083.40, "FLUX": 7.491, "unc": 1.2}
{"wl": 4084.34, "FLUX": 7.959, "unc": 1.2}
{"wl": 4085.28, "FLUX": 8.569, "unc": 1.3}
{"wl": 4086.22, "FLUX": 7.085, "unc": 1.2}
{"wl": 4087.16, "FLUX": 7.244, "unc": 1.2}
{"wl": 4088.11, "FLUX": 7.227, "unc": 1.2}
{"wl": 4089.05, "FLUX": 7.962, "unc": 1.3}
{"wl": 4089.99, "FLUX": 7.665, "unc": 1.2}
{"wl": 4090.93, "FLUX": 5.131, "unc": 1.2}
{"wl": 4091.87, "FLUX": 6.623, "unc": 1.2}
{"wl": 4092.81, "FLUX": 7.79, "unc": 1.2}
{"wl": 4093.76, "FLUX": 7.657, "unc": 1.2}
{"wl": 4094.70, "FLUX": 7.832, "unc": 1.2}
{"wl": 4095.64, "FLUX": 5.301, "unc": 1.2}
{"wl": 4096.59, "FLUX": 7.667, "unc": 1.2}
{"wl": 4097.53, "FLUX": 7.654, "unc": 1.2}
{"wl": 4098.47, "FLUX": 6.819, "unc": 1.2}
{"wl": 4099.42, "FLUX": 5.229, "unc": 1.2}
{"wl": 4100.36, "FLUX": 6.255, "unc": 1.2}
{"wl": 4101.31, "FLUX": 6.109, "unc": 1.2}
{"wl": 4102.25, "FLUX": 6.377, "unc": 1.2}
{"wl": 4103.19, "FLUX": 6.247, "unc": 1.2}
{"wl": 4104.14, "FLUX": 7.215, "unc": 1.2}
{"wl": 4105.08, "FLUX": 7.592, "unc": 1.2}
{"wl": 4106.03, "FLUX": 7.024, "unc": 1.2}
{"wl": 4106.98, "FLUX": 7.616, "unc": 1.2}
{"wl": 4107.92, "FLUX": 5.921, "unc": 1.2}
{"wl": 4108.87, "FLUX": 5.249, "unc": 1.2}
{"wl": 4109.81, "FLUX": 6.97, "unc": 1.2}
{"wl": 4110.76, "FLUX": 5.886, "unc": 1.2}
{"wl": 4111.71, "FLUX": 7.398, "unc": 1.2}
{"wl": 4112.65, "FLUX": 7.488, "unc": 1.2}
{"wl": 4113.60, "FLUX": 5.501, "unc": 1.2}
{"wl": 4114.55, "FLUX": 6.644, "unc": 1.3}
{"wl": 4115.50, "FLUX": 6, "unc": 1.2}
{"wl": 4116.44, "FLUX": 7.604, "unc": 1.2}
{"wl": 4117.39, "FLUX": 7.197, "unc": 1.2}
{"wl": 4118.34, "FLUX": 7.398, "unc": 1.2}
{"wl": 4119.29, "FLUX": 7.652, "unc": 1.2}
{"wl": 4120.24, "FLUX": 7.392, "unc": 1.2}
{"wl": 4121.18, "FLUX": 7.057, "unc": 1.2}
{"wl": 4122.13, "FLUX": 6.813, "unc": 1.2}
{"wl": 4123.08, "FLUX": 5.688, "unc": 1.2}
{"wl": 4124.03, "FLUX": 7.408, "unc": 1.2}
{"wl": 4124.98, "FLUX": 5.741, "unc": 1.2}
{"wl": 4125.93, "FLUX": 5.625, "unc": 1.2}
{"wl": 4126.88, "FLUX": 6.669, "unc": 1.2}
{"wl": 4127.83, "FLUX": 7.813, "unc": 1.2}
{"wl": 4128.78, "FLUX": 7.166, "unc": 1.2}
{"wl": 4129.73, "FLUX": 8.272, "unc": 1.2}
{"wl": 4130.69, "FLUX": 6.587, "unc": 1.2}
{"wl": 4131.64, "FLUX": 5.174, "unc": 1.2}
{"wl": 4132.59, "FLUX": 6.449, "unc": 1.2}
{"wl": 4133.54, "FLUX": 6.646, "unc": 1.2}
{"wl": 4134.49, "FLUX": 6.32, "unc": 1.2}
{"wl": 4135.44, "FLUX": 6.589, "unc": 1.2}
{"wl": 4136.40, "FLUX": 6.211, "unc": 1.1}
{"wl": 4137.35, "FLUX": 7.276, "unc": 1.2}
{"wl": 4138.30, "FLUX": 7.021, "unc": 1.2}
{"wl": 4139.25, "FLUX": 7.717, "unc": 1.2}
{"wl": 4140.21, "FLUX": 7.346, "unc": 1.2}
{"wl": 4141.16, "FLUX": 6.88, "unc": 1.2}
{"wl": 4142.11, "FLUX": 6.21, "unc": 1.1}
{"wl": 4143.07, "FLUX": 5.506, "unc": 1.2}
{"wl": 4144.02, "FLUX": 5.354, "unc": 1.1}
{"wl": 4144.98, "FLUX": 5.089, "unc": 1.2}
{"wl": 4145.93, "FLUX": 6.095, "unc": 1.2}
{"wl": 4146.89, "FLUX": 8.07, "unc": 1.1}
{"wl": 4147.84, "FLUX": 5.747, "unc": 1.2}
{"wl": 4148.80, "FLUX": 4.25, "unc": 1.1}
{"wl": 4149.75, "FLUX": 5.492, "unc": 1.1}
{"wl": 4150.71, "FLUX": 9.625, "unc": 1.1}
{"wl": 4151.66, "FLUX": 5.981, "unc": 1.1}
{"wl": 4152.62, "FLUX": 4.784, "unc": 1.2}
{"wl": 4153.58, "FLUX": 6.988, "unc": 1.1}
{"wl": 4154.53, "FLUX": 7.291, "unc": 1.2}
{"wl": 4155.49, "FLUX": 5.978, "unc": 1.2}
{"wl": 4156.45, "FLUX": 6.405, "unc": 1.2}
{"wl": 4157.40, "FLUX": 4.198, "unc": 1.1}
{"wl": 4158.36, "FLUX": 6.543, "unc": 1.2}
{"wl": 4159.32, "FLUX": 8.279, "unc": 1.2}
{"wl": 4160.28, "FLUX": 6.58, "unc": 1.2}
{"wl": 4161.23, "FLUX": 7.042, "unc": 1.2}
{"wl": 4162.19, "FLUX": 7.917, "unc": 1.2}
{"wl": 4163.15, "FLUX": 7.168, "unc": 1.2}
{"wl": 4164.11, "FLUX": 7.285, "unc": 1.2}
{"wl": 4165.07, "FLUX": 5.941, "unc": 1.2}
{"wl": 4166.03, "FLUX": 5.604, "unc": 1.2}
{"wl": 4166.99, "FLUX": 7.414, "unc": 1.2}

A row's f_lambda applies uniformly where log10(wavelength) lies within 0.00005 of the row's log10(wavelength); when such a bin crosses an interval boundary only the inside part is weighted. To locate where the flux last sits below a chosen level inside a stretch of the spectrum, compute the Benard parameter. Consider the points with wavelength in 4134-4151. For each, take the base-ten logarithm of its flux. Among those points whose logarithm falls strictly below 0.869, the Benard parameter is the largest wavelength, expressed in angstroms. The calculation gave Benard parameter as 4149.75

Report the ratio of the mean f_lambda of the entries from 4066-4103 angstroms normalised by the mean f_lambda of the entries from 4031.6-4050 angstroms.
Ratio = 1.021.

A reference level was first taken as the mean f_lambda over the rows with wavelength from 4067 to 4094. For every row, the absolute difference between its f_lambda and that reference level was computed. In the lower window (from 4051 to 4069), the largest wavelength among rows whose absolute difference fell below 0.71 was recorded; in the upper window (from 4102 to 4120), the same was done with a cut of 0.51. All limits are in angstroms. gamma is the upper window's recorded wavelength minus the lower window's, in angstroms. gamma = 49.0 angstroms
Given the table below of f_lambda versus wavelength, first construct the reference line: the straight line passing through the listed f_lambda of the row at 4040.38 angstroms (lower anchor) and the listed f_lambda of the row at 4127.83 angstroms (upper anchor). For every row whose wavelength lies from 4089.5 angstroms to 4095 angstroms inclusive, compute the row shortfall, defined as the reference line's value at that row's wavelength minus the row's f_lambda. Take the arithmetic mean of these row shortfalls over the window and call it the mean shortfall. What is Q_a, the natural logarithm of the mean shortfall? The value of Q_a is -1.4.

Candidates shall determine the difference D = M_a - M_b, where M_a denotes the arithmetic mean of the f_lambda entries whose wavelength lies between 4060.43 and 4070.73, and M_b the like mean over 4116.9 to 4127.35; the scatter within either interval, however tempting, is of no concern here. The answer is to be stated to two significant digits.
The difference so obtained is -0.49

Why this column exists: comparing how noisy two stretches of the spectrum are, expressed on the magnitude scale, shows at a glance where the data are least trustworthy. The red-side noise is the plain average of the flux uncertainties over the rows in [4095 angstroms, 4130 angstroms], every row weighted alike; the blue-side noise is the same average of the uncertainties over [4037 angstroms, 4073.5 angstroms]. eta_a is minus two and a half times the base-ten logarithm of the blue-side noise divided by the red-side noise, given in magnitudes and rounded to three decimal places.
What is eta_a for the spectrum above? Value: -0.067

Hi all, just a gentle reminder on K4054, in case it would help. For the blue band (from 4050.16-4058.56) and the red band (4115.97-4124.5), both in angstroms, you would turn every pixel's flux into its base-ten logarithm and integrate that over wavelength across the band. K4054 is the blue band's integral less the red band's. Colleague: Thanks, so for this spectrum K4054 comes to -0.27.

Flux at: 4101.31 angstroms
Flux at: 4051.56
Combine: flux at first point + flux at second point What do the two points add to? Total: 12.0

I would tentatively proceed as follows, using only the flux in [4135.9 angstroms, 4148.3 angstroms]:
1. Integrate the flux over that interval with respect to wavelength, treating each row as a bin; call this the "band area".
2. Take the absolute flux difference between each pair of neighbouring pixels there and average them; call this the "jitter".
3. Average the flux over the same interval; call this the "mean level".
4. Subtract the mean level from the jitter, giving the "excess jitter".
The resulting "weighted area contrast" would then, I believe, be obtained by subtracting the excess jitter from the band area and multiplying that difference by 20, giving 1726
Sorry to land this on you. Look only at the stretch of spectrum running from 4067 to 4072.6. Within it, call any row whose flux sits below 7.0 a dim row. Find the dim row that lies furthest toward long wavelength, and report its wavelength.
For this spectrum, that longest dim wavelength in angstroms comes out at 4071.20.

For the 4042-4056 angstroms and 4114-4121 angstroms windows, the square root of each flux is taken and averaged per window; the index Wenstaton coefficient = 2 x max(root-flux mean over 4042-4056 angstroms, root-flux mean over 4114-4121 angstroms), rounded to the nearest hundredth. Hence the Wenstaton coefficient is 5.33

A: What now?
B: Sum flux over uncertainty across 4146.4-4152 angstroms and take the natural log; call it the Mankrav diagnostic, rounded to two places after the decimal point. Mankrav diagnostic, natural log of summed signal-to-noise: 3.56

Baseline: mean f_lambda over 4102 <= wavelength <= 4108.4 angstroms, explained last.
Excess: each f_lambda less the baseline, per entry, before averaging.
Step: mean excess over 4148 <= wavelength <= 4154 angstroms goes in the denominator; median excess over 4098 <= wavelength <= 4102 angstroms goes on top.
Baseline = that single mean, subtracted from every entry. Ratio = 1.0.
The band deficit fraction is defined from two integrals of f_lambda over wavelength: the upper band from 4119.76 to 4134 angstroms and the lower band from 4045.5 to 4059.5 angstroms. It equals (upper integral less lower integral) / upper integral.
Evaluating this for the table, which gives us -0.021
